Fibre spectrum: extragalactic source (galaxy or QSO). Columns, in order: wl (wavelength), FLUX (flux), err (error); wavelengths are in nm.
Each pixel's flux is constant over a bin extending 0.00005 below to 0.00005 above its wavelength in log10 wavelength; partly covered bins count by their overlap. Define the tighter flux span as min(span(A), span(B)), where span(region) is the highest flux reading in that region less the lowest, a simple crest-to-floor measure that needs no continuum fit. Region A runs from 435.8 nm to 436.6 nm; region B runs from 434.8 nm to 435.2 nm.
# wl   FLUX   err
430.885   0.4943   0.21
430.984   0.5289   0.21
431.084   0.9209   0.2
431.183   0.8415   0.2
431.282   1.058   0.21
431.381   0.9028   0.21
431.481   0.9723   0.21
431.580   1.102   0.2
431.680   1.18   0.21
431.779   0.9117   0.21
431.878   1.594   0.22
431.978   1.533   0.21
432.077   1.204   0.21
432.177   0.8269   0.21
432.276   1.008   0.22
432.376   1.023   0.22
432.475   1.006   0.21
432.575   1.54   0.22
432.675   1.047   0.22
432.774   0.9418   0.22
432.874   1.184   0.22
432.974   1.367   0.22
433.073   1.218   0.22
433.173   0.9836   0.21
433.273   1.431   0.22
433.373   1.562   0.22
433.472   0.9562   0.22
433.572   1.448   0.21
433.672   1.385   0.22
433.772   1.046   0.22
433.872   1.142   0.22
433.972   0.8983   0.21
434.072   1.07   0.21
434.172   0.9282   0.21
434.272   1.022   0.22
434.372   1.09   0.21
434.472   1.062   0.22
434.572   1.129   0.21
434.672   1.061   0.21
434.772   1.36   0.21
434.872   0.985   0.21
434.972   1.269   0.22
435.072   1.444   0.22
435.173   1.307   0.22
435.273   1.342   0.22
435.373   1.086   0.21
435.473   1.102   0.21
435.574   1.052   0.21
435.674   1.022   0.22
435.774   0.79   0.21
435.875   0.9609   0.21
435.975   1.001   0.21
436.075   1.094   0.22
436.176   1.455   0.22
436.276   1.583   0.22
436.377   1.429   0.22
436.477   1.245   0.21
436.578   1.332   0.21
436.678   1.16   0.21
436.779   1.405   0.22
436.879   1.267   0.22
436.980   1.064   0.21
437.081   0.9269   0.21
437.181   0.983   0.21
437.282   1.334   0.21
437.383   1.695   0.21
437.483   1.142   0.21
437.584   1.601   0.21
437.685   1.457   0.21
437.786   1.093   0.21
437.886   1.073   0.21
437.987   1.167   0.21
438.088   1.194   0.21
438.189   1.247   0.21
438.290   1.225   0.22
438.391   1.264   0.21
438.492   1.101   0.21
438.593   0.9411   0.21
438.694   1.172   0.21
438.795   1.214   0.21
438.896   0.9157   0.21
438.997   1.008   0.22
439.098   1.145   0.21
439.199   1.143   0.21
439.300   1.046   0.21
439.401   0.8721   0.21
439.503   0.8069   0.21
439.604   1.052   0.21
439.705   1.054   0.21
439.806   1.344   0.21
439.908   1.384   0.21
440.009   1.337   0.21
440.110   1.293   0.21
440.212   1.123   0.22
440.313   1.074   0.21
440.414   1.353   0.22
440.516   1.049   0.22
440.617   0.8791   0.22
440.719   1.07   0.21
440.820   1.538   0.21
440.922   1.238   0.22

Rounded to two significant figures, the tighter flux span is 0.46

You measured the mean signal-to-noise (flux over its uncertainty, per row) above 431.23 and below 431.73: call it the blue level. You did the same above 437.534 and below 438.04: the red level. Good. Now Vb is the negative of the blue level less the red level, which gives 1.1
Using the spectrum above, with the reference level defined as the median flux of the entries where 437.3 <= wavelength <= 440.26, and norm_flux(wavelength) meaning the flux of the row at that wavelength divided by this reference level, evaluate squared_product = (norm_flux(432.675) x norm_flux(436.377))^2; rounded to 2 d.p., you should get 1.30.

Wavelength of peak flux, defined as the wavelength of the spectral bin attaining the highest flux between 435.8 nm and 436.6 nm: 436.276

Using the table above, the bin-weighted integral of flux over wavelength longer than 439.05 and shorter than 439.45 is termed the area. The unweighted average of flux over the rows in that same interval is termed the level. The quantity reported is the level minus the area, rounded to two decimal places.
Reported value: 0.63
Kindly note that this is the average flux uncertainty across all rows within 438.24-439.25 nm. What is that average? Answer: 0.212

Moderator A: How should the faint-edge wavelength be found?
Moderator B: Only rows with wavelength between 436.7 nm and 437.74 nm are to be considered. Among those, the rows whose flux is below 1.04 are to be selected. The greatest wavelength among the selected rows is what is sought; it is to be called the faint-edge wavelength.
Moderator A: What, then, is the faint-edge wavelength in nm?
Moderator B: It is 437.181 nm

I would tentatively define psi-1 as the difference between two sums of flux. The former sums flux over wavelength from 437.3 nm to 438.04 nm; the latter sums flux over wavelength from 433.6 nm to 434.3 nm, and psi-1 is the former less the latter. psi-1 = 1.7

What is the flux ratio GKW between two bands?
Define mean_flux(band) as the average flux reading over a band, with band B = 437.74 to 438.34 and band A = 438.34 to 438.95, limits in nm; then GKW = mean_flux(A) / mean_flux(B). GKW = 0.94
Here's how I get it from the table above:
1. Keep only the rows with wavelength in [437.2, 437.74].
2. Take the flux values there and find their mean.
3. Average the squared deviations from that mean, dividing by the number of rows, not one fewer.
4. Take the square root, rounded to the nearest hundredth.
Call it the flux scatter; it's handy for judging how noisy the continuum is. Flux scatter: 0.20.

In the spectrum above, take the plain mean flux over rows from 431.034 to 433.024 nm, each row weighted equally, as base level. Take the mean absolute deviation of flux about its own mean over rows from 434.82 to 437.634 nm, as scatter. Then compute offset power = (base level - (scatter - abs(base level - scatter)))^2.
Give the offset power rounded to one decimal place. 3.4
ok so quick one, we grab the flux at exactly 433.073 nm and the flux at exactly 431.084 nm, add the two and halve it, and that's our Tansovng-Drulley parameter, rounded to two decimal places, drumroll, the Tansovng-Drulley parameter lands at 1.07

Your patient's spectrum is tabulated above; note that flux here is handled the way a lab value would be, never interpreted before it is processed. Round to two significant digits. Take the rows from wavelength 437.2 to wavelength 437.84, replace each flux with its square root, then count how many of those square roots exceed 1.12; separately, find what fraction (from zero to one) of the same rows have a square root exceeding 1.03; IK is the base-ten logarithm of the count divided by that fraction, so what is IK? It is 0.60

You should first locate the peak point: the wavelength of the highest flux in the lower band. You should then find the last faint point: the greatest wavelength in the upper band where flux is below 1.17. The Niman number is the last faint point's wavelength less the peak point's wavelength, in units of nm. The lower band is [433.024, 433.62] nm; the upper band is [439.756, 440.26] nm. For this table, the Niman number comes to 6.84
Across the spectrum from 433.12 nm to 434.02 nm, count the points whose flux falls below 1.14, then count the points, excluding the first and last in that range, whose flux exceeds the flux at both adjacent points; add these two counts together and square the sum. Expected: 49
